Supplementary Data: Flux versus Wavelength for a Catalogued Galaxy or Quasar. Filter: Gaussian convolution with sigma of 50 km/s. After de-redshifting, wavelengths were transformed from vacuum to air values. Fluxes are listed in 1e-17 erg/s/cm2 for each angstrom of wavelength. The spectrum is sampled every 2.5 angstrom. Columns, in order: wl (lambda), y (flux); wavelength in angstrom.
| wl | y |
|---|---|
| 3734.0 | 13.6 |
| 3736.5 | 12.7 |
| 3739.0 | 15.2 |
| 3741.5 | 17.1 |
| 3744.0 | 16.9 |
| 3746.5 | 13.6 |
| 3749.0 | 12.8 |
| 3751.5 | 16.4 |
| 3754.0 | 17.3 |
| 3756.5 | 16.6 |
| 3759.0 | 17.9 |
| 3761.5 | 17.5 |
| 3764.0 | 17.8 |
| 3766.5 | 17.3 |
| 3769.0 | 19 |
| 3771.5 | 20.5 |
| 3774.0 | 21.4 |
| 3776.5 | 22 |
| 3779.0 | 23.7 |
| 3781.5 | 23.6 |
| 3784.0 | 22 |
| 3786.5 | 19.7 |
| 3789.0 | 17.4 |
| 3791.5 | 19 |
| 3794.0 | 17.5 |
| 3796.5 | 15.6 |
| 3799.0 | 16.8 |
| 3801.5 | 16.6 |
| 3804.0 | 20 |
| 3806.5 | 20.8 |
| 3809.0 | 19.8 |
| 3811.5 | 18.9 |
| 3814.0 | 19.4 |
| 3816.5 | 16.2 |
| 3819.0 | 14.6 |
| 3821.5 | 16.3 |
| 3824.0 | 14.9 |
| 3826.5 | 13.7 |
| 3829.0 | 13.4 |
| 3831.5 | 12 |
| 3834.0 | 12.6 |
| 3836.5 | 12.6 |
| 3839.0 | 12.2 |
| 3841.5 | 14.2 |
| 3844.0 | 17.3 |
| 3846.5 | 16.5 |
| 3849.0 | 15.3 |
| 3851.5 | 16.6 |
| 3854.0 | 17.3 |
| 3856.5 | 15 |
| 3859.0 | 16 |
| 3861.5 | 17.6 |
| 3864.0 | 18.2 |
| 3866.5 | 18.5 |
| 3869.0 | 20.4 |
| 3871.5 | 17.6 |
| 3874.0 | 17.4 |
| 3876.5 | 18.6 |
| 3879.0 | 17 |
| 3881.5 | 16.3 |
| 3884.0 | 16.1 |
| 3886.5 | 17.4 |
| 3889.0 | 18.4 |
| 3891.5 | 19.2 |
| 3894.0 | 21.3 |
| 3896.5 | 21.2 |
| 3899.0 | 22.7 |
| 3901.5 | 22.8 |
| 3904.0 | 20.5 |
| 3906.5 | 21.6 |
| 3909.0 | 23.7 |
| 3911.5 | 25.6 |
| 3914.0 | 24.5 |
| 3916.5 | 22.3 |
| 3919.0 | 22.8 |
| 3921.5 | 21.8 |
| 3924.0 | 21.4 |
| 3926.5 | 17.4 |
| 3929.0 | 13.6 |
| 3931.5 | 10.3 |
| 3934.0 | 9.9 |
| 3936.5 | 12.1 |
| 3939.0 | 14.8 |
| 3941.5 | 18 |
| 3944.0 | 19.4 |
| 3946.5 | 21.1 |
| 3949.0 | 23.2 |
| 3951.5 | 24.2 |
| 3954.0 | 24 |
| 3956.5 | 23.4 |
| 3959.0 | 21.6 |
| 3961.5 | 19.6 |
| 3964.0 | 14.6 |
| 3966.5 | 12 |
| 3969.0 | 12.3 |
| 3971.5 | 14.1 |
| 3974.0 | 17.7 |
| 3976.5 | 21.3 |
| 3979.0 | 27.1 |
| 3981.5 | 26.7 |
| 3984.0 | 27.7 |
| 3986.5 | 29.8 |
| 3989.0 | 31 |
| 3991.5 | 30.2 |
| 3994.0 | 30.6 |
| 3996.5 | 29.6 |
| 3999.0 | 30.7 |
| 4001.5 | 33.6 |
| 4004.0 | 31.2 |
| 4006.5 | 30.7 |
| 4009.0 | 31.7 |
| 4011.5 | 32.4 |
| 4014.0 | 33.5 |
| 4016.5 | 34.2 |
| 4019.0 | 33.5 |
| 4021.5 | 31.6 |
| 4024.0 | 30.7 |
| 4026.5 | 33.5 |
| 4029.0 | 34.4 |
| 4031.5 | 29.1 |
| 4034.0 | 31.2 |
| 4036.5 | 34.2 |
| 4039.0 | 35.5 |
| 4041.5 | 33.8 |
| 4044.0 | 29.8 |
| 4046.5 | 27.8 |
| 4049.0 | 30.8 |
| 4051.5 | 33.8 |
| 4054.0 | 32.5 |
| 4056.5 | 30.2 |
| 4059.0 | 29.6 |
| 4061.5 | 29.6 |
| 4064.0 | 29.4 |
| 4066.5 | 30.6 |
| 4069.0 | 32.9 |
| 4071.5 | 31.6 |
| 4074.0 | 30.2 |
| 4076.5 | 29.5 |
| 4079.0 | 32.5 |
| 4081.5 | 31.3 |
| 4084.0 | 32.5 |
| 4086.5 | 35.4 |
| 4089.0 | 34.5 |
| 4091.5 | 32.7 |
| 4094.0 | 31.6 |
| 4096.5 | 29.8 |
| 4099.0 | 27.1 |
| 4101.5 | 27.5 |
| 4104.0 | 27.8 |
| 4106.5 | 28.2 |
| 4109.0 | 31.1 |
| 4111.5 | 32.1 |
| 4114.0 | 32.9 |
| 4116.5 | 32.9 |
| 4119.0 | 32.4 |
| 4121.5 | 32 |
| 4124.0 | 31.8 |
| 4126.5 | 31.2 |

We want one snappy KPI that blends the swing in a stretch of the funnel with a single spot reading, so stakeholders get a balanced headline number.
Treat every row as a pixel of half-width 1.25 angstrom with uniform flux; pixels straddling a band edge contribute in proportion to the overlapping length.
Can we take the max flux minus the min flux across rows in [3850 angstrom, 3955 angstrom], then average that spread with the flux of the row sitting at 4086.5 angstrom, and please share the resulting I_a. 26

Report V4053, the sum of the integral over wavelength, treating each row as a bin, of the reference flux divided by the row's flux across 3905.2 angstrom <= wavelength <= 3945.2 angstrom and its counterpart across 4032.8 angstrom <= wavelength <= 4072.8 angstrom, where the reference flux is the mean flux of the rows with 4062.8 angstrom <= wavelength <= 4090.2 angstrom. 115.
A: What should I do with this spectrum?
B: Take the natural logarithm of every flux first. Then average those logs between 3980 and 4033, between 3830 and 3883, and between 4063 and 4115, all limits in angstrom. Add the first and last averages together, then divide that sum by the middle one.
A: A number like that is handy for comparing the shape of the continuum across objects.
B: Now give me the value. 2.48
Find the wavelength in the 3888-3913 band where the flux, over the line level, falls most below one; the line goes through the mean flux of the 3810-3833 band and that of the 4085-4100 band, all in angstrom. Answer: 3889.0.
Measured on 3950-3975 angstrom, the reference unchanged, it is 3966.5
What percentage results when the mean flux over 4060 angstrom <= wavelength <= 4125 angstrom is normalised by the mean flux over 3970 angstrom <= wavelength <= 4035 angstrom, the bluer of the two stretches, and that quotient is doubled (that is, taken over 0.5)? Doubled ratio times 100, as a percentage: 211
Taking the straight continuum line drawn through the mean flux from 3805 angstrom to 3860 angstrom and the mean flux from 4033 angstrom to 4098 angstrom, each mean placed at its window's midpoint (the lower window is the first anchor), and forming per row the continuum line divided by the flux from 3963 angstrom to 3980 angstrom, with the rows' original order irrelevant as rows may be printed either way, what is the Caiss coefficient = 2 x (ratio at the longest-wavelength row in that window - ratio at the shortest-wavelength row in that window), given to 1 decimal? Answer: -1.5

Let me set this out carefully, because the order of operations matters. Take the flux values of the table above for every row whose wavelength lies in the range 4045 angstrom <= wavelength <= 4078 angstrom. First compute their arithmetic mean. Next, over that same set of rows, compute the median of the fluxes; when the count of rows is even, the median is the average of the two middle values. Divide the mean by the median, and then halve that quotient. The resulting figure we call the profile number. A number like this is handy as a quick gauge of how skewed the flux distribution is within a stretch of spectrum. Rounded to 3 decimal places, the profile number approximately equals 0.508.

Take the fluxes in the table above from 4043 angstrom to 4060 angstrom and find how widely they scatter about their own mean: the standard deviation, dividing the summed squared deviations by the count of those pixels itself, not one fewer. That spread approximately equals 1.8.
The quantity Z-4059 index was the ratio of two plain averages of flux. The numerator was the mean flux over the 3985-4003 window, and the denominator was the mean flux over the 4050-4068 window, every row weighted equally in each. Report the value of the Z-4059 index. 1.00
